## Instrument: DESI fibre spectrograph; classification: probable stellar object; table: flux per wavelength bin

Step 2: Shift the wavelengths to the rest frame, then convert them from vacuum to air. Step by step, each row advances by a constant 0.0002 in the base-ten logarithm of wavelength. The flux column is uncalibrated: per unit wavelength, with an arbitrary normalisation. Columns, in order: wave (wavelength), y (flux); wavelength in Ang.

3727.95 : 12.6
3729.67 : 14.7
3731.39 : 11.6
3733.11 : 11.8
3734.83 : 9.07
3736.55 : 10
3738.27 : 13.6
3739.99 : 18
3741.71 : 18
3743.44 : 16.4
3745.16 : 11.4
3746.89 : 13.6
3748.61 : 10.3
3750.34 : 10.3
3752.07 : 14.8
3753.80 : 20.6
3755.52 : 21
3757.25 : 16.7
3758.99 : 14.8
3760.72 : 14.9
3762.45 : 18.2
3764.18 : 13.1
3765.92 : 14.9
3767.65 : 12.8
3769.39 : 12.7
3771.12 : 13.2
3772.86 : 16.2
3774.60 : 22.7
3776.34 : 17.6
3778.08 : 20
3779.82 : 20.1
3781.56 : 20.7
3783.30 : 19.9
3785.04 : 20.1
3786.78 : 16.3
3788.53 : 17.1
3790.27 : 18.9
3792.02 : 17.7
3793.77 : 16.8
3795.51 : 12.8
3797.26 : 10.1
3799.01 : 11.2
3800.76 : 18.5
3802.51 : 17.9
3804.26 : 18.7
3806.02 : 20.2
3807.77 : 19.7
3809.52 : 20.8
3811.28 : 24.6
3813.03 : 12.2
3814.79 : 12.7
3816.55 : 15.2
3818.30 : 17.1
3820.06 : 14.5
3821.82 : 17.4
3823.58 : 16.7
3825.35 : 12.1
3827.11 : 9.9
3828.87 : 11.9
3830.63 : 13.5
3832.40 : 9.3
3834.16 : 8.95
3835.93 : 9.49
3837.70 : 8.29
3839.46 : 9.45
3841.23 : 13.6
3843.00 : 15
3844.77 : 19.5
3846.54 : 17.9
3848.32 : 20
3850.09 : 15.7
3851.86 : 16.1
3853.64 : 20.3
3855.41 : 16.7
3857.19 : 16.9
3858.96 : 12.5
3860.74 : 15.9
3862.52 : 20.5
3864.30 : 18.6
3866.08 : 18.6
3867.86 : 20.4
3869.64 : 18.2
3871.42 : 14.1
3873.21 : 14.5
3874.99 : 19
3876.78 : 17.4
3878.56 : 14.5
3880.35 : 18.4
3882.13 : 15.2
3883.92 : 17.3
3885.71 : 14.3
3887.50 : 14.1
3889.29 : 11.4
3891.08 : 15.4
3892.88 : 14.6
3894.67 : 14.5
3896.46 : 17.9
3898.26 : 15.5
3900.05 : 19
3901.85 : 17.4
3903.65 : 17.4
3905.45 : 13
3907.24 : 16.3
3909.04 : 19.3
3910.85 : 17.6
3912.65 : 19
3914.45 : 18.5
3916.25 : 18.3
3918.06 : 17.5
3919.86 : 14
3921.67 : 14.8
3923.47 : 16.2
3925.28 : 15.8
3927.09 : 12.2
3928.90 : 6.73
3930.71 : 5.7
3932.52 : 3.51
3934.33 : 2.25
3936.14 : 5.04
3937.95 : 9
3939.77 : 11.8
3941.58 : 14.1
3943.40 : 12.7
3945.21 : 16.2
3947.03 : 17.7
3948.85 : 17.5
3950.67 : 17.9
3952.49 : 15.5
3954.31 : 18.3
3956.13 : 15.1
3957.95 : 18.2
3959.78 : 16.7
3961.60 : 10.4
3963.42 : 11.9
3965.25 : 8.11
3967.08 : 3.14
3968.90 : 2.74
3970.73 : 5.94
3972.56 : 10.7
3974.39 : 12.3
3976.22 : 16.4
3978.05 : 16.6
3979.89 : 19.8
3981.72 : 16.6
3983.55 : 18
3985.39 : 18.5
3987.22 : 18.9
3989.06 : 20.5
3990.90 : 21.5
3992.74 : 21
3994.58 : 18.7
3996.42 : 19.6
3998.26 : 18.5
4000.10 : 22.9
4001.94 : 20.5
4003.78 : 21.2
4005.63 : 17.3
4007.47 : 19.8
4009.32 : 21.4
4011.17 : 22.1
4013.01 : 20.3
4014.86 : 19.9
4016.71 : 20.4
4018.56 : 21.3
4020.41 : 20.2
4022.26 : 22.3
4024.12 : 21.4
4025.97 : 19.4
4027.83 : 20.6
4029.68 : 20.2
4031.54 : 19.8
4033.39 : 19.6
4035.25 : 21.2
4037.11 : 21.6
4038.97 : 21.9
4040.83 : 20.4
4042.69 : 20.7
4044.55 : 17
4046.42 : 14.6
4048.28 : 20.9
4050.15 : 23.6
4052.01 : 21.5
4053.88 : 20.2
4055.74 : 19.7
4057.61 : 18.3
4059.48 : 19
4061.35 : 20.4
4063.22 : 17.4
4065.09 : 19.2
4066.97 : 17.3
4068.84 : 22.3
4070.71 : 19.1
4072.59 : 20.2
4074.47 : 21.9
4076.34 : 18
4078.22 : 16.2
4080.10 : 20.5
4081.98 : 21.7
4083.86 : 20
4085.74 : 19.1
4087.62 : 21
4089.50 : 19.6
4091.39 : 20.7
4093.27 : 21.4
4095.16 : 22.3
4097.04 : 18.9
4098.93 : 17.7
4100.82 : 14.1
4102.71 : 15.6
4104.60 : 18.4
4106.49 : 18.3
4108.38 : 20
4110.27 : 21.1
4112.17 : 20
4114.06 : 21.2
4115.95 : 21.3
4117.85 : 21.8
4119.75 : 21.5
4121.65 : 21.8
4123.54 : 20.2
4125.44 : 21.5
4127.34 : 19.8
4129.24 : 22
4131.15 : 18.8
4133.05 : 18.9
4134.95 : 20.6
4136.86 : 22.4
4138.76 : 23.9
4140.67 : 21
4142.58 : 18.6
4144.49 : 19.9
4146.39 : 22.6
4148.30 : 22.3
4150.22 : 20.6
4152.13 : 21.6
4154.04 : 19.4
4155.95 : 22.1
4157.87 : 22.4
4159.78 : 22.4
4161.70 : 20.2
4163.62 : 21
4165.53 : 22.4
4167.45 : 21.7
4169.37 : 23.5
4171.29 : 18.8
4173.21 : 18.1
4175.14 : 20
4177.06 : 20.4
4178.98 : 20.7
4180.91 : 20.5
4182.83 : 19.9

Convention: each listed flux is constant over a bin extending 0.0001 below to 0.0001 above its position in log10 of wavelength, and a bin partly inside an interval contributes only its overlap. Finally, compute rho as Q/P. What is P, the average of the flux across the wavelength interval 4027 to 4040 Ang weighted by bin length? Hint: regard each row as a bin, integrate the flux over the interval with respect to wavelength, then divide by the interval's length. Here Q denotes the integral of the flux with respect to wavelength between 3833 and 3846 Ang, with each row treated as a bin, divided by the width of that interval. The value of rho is 0.59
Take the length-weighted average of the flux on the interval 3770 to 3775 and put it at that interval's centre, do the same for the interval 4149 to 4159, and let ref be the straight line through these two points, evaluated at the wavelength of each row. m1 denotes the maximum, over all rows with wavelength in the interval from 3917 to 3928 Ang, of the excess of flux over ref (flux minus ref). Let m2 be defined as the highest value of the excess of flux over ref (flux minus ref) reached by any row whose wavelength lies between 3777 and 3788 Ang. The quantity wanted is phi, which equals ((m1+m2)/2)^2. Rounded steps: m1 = -0.9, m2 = 4.0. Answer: 2.3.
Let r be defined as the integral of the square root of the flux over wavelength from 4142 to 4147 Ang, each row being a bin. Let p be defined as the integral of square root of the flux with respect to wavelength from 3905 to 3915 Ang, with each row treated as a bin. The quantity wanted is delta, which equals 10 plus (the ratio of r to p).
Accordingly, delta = 10.54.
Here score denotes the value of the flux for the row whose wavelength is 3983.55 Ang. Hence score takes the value 18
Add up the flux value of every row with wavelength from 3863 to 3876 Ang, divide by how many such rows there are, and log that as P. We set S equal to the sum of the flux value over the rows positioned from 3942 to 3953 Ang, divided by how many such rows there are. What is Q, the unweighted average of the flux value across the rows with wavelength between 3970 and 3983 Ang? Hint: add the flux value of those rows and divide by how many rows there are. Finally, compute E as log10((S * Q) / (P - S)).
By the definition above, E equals 2.2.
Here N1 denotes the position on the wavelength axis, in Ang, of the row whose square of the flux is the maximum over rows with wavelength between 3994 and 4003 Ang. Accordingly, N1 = 4000.10 Ang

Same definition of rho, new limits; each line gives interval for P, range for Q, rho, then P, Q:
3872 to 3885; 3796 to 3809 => 1.01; 16.5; 16.6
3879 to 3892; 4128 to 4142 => 1.39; 15.1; 21.0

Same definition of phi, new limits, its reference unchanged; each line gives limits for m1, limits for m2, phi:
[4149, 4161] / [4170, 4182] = 0.0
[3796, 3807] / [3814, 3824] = 2.8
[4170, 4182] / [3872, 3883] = 0.0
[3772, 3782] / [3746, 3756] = 28.2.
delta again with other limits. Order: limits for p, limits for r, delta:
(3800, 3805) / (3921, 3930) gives 11.49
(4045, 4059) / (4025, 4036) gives 10.80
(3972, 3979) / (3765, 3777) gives 11.80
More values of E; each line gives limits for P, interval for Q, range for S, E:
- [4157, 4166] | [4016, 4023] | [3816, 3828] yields 1.6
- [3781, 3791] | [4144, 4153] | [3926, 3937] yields 1.0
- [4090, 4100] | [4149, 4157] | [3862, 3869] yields 2.8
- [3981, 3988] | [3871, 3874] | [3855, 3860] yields 1.9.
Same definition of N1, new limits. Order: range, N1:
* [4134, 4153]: 4138.76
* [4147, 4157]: 4148.30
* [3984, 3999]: 3990.90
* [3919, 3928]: 3923.47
